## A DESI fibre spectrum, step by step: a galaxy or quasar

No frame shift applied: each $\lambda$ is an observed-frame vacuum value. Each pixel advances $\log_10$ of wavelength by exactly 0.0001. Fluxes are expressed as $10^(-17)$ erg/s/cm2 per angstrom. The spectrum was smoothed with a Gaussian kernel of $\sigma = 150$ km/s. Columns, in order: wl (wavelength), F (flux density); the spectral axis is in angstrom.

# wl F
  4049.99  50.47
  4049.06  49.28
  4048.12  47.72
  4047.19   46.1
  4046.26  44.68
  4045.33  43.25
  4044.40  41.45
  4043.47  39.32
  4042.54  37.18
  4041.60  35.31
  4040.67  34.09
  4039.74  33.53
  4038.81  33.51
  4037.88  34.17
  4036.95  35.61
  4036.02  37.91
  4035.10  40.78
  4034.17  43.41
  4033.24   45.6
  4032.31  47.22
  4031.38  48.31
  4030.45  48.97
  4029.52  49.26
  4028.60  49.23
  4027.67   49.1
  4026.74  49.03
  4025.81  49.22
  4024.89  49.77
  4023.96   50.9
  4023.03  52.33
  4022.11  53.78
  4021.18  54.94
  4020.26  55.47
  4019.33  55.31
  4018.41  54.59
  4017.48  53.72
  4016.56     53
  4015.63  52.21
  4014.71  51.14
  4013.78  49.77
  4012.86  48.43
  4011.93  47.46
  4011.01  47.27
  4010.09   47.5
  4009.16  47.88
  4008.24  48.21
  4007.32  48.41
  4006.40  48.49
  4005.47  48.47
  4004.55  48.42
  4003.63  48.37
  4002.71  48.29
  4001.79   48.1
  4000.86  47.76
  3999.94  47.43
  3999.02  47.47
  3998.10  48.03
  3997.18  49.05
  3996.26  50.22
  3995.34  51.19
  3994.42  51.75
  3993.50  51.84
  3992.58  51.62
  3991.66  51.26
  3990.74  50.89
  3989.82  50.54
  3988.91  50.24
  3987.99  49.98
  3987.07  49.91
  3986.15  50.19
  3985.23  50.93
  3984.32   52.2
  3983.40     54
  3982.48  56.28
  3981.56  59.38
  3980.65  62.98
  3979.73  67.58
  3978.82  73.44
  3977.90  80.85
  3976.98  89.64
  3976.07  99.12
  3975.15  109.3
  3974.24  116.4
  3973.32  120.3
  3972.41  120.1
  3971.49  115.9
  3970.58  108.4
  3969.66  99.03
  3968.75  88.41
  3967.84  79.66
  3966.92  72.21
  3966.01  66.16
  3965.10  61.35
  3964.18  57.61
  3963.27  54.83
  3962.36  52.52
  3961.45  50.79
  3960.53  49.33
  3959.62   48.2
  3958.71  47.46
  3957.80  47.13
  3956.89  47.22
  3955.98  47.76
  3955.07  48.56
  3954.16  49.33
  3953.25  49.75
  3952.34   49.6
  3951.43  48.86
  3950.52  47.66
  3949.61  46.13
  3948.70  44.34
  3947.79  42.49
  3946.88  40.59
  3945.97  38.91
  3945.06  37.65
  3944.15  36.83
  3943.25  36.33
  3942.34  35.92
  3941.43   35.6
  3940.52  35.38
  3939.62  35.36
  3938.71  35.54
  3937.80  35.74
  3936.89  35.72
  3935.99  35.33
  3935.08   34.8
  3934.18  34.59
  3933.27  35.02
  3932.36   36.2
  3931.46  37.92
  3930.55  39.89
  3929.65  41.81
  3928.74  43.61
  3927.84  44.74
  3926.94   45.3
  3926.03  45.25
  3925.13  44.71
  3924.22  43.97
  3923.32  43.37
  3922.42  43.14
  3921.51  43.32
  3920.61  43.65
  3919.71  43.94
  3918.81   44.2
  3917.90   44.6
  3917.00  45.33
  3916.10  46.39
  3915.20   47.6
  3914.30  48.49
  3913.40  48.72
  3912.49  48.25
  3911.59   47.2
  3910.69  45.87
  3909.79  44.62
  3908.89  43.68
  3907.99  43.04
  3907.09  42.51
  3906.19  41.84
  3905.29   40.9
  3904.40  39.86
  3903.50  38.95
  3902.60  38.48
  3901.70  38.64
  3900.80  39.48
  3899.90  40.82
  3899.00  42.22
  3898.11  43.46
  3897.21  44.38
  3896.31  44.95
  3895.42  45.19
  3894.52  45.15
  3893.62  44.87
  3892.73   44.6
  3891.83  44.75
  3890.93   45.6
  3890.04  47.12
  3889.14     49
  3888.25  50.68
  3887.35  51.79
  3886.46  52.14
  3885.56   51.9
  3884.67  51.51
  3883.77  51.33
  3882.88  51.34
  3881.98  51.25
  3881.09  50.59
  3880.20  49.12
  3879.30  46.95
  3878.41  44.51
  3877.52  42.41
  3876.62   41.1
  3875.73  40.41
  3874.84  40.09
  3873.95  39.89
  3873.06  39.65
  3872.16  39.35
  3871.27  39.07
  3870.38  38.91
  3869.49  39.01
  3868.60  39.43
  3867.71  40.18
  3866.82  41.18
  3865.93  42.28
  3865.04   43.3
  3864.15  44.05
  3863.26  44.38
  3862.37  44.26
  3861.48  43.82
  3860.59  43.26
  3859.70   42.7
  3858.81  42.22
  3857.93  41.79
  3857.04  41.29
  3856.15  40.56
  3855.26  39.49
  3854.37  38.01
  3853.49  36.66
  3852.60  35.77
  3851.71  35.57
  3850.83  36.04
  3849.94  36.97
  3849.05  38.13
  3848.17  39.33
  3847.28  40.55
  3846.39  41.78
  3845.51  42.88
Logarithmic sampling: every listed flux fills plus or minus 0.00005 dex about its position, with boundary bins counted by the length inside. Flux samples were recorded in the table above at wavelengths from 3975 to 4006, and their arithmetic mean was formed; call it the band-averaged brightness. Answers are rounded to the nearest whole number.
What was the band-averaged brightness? 57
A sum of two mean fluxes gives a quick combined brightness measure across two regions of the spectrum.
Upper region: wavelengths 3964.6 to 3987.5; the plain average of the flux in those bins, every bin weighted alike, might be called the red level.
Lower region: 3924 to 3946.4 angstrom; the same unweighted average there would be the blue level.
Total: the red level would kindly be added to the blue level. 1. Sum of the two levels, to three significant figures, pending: 119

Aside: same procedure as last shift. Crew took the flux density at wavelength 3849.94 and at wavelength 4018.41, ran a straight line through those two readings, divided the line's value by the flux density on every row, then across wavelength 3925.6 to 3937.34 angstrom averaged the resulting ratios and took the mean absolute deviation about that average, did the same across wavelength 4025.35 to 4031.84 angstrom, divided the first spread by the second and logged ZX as 15.3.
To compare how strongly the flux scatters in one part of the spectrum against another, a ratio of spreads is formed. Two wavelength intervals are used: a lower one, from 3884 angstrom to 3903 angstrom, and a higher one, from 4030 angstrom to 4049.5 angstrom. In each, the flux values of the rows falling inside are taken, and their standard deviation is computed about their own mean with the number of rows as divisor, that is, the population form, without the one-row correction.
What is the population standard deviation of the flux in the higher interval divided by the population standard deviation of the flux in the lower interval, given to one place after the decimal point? 1.3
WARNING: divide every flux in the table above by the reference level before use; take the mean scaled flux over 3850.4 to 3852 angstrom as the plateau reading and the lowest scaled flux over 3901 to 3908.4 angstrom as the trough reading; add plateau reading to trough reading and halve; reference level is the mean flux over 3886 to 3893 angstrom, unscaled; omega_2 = 0.77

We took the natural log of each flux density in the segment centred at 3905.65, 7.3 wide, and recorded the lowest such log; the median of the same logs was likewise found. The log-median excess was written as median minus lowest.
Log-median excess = 0.07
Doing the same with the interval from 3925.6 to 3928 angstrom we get 0.01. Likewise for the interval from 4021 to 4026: 0.05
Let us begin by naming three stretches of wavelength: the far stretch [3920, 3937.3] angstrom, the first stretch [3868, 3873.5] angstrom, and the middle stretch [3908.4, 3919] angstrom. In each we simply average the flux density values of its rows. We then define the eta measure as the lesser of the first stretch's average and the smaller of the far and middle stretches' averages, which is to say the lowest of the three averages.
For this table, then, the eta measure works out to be 39.2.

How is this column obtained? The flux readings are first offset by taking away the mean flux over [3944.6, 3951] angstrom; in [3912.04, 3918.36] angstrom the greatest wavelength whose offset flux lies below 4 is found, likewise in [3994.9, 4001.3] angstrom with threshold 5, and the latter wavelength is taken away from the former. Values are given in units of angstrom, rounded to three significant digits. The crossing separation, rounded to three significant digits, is -82.0 angstrom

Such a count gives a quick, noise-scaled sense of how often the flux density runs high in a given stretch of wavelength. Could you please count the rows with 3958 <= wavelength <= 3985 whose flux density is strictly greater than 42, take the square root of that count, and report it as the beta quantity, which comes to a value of 5.4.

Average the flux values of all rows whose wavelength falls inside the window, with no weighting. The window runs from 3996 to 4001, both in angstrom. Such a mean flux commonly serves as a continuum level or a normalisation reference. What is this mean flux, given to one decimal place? 48.3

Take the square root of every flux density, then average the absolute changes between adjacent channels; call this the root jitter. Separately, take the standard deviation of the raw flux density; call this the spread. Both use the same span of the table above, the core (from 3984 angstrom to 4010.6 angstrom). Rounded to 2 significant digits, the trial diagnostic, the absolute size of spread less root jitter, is 1.5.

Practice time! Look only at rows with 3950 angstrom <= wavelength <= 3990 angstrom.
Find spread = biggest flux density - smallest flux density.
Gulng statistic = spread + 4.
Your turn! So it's 77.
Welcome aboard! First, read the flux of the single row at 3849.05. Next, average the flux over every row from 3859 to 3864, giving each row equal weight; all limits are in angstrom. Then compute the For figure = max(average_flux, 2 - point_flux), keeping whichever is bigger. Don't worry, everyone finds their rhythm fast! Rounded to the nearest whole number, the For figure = 44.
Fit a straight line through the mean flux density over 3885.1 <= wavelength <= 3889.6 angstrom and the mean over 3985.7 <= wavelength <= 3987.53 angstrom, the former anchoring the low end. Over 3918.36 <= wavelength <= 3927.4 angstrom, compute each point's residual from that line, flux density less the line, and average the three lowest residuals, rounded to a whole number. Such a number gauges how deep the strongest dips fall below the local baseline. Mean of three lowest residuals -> -7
